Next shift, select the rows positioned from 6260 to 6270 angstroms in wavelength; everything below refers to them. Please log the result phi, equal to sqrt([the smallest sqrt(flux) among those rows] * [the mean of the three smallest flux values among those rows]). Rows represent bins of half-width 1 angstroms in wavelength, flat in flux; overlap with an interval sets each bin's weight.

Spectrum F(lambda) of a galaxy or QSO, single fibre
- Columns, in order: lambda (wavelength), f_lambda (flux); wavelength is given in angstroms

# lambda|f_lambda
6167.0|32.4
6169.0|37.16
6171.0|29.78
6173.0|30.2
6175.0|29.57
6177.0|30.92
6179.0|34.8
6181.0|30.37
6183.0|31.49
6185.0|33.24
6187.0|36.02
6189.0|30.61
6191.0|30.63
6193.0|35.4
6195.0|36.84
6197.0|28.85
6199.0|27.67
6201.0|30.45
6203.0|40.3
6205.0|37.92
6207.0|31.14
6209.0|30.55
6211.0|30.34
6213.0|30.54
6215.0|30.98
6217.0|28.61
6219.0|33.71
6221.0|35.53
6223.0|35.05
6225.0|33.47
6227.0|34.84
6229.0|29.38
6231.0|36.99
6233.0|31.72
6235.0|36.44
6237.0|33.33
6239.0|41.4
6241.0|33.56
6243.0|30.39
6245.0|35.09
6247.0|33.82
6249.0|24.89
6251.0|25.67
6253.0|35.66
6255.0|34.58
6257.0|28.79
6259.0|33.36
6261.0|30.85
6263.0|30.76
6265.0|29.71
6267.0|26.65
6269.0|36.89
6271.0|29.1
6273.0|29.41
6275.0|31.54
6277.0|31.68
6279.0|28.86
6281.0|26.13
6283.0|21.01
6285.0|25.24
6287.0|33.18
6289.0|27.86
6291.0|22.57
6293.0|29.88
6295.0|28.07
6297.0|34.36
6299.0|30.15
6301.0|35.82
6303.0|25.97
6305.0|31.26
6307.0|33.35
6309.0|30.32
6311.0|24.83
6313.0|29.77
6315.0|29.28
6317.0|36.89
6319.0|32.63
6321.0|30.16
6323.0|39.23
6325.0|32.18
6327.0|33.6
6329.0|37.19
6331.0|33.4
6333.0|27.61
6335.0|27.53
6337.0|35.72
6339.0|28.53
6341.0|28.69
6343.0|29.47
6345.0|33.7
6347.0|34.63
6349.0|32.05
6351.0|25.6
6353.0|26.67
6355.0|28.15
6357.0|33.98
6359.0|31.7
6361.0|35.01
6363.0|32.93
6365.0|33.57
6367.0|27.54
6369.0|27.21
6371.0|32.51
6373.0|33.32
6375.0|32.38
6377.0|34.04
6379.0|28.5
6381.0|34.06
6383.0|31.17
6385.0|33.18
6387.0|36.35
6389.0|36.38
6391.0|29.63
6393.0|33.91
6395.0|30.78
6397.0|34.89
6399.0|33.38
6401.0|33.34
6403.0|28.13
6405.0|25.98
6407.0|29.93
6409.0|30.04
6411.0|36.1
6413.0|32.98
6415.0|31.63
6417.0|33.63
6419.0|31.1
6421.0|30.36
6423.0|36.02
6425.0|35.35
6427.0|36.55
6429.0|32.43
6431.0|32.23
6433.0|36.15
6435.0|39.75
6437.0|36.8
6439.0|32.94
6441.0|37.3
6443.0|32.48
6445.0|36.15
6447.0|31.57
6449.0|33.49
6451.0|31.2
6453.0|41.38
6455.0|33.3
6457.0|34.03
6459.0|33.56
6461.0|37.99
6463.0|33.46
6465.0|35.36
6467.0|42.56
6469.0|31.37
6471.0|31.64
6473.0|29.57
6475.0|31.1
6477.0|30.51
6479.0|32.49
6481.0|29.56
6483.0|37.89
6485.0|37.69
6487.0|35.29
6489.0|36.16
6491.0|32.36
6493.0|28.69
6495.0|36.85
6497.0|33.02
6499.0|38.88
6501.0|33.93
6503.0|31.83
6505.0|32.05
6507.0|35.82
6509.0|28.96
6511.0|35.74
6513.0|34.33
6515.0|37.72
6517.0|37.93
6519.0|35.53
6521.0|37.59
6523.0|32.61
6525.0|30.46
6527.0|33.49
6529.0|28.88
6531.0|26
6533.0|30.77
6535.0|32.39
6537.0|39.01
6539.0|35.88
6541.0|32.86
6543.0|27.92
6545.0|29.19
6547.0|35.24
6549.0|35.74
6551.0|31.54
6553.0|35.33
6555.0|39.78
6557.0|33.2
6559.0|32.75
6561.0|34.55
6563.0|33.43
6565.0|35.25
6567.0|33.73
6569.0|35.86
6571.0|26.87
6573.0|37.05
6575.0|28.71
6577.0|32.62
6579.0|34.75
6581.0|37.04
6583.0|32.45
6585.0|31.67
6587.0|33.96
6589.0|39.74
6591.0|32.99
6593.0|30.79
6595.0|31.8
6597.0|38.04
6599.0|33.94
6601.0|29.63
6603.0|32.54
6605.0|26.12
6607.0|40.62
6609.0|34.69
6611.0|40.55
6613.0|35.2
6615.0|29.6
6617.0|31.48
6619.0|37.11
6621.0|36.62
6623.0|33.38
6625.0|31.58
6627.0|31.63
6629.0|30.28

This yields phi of 12.2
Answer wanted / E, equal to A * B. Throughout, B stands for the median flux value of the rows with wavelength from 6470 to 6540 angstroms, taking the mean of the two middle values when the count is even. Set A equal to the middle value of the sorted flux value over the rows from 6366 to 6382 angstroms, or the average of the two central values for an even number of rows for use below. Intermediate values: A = 32.4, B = 33.0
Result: 1071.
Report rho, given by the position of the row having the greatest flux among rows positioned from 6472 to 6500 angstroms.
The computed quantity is 6499.0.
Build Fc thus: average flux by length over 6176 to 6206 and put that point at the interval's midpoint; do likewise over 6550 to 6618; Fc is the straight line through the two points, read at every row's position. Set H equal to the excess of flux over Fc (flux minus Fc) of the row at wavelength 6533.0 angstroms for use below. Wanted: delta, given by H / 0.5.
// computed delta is -6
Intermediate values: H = -3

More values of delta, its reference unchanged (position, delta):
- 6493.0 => -10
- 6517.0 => 9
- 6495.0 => 6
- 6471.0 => -4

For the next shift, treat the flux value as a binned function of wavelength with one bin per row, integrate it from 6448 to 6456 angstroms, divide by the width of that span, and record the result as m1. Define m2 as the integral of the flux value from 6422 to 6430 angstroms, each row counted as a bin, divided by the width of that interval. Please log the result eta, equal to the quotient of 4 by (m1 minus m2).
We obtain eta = -16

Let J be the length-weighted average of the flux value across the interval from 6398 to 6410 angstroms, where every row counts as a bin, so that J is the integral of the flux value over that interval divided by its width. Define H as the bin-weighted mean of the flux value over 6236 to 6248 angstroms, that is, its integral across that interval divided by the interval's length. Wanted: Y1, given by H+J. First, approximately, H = 35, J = 30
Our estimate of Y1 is 65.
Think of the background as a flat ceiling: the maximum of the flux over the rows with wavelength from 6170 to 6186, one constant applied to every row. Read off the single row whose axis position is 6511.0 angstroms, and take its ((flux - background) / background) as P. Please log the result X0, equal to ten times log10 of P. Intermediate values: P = 0.027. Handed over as -15.7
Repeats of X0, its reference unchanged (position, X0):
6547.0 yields -19.0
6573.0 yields -11.9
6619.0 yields -11.8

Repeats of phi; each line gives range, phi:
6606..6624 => 13.1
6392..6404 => 12.8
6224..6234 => 13.1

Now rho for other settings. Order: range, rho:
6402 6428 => 6427.0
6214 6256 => 6239.0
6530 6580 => 6555.0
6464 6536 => 6467.0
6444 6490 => 6467.0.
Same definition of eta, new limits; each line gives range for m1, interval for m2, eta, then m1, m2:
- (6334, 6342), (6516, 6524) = -1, 30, 35.9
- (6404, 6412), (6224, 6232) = -1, 31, 33.7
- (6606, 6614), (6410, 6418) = 1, 38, 33.6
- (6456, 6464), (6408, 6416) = 2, 35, 32.7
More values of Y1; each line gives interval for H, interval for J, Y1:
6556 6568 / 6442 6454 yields 68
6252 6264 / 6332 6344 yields 62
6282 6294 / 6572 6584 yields 60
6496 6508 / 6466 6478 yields 67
